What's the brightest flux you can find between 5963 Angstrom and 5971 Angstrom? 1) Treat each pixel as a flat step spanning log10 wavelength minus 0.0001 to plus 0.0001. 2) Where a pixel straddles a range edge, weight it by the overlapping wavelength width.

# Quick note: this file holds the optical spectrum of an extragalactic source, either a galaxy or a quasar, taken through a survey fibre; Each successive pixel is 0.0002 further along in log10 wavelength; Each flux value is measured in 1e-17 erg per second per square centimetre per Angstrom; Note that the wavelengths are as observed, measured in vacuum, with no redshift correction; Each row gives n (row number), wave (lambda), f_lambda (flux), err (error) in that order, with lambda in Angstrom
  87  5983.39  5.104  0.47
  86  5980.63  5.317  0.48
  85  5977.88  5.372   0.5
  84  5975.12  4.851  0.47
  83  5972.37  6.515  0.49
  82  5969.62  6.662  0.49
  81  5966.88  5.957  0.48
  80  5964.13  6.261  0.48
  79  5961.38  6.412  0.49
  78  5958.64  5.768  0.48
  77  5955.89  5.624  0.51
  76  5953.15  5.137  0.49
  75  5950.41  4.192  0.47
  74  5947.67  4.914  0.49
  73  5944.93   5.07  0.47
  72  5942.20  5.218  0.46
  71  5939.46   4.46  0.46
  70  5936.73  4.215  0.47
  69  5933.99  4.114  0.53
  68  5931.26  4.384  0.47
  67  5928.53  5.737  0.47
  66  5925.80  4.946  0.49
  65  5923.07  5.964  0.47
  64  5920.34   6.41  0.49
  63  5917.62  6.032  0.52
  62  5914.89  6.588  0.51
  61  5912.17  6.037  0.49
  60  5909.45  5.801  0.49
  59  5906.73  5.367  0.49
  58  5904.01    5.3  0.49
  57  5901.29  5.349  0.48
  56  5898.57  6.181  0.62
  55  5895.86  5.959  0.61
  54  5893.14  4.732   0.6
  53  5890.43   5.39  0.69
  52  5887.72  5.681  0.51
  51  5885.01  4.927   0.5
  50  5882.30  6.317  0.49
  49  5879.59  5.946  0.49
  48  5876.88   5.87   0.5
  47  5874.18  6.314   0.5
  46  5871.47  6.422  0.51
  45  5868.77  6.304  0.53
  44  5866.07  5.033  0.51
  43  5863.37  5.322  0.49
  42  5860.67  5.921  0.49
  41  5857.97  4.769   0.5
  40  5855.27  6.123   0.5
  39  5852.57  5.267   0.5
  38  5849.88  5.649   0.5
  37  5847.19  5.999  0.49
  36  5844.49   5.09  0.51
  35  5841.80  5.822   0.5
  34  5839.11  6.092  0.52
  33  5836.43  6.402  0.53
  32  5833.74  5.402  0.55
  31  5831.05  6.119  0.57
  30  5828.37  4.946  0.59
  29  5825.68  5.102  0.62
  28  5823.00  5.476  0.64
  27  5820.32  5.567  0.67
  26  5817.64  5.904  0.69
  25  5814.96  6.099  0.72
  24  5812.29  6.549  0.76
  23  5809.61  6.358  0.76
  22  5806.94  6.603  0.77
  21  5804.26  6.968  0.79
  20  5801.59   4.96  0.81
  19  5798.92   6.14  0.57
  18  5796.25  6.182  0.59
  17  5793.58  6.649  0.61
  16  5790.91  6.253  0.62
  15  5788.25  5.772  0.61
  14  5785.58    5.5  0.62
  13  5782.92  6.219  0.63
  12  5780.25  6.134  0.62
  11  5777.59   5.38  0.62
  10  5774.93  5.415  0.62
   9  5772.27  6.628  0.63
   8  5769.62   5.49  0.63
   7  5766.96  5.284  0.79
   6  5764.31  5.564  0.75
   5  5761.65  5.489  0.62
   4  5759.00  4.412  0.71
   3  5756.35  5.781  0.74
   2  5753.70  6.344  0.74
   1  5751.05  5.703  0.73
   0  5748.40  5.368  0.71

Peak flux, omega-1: 6.662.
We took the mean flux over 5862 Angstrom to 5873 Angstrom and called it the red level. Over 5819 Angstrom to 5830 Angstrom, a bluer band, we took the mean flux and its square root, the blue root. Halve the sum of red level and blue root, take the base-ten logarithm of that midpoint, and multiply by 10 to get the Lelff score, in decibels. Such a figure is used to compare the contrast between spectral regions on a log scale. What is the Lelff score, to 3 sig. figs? 6.06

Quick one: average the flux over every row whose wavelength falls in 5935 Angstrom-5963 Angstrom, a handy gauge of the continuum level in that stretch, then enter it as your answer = 5.10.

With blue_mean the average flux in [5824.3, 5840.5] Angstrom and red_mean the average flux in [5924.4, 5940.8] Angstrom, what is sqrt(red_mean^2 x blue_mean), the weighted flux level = 11.1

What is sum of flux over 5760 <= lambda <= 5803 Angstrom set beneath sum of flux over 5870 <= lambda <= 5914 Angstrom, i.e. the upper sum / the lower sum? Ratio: 0.98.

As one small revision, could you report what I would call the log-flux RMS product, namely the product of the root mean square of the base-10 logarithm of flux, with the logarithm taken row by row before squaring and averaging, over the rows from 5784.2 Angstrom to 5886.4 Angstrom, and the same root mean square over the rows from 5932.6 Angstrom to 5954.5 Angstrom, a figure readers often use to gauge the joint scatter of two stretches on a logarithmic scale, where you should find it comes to 0.51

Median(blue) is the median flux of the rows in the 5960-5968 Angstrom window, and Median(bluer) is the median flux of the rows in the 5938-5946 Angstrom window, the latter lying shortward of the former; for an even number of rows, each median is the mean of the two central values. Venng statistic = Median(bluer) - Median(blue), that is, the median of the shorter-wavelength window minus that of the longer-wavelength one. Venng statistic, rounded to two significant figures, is -1.2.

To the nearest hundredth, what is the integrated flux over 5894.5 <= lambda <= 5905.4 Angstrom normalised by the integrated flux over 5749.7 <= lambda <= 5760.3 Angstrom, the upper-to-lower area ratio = 1.05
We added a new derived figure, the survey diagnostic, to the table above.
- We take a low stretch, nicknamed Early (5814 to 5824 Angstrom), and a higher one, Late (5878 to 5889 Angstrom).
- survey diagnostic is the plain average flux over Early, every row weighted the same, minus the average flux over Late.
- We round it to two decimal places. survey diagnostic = 0.04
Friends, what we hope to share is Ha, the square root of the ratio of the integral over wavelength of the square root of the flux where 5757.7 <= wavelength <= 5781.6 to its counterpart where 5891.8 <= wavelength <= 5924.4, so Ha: 0.85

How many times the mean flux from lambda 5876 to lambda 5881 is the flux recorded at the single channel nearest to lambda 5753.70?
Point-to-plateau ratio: 1.07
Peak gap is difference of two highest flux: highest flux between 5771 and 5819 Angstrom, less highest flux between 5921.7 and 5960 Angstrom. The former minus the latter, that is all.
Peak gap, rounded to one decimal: 1.0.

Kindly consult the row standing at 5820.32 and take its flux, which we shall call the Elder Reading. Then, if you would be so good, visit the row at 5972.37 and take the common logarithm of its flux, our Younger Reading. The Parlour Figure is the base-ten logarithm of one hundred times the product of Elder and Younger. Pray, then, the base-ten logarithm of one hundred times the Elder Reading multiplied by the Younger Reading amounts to 2.66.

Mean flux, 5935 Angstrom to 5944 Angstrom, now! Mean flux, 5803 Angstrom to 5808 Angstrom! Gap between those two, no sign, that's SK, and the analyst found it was 2.2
